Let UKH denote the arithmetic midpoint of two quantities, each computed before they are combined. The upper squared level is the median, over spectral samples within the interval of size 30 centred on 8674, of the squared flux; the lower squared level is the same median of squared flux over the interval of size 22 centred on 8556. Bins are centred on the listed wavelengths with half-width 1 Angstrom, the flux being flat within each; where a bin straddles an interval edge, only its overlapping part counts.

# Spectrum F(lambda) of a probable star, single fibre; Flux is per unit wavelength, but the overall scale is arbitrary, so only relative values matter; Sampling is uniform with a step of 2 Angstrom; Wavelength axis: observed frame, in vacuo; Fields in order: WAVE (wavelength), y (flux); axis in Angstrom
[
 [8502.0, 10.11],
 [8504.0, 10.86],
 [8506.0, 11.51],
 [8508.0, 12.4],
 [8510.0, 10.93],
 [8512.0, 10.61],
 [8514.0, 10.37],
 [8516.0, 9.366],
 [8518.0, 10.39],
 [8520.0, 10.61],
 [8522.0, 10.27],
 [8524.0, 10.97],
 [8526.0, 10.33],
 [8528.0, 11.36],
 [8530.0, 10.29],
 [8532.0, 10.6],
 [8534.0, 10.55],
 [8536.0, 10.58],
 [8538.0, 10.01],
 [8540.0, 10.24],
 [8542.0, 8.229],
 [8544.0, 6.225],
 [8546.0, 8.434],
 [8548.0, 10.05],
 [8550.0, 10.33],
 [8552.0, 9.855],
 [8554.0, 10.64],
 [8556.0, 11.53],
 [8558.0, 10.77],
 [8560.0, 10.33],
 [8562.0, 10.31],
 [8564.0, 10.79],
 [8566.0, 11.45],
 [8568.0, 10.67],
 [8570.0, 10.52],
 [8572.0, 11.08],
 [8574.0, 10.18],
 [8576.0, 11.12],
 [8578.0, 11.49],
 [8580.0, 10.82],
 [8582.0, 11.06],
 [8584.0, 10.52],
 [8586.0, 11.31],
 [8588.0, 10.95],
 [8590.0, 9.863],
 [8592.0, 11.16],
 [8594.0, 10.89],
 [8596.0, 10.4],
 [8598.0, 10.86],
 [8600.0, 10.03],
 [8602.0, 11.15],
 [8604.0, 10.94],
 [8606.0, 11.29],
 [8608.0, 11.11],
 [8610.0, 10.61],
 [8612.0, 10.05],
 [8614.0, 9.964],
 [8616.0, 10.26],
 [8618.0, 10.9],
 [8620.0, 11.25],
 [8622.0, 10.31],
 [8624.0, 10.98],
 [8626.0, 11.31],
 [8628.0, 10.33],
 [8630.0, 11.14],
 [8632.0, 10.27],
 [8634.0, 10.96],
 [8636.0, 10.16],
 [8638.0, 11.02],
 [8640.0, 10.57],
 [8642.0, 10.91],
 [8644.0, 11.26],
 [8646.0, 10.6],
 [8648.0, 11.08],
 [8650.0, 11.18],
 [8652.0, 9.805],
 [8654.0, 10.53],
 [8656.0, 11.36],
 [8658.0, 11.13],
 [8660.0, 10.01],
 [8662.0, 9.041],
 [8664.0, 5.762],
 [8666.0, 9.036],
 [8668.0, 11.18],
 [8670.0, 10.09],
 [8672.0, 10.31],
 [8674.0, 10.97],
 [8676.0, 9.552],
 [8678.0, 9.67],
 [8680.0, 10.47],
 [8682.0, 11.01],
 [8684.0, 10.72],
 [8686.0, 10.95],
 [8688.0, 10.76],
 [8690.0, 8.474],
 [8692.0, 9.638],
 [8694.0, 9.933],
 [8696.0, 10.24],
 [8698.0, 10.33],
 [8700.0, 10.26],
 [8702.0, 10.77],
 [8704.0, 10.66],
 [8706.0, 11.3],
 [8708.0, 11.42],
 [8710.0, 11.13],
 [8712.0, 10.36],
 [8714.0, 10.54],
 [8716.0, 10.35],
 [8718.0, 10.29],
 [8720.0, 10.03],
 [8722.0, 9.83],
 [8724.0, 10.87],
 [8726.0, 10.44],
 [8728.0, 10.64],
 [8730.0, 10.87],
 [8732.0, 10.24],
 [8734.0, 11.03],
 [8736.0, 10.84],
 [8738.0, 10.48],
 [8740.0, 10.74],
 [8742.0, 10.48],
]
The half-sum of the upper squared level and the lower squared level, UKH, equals 107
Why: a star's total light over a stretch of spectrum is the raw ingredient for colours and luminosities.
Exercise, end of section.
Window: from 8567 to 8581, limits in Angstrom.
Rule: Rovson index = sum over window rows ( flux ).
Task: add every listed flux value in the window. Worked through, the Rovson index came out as 75.9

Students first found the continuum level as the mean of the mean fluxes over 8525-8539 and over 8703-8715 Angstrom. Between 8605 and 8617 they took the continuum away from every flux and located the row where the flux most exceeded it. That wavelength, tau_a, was 8606.0 Angstrom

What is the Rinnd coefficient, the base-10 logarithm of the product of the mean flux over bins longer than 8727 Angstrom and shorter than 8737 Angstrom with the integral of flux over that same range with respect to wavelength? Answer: 3.06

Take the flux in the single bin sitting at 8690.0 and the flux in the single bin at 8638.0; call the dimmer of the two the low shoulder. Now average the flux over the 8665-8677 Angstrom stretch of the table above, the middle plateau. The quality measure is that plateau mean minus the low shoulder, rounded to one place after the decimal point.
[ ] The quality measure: 1.7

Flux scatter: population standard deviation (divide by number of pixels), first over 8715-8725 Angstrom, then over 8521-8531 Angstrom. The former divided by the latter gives 0.79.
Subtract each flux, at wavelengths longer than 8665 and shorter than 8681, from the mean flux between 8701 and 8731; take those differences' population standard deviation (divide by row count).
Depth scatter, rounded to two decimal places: 0.68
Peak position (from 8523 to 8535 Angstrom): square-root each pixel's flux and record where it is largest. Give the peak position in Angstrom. 8528.0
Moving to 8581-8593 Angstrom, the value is 8586.0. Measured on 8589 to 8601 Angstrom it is 8592.0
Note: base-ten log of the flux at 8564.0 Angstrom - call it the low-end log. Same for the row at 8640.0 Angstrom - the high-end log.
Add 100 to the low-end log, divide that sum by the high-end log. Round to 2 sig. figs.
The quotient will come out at 99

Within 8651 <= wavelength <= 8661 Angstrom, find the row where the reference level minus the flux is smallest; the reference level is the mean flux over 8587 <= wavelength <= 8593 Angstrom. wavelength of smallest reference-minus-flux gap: 8656.0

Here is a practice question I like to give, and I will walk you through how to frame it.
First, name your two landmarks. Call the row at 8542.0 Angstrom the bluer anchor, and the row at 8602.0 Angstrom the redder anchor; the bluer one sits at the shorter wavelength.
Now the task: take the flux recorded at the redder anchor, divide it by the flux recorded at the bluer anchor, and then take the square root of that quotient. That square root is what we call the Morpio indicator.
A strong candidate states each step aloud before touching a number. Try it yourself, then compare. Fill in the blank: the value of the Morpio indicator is 1.16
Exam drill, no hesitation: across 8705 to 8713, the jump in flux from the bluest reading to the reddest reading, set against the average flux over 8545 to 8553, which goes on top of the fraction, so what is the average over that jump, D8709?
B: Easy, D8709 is -10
